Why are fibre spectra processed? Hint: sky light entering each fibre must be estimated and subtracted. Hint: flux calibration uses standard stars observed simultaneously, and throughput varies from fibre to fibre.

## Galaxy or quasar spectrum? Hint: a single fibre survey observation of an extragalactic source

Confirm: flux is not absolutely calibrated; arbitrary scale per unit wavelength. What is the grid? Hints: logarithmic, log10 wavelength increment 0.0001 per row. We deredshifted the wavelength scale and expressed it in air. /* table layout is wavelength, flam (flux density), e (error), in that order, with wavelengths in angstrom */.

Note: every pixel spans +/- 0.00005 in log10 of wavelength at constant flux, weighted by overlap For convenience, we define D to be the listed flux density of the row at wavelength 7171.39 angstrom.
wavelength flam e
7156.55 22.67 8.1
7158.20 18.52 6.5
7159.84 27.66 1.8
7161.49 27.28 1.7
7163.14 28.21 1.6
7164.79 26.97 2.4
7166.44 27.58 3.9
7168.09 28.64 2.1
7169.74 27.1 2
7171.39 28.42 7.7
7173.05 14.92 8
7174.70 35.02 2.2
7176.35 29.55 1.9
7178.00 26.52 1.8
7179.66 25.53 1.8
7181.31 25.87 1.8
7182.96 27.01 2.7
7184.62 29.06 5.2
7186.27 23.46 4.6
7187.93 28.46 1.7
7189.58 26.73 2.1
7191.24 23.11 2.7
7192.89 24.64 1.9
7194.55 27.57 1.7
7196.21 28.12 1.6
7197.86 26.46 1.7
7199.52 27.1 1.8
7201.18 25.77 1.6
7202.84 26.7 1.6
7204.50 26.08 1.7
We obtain 28.42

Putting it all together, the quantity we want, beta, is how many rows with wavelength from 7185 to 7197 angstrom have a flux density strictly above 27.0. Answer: 3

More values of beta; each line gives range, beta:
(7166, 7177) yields 6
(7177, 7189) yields 3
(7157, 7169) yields 5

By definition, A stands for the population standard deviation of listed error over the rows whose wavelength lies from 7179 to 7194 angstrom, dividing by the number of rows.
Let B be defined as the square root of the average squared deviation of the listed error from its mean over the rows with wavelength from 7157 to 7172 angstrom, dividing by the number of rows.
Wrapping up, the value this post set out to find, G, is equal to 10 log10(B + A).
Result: 5.3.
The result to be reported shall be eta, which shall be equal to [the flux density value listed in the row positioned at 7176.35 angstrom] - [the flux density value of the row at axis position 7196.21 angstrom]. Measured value 1.4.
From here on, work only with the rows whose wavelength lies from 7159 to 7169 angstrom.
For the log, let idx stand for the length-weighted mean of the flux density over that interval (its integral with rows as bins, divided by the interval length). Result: 27.7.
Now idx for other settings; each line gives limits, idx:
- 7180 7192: 26.2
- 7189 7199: 26.1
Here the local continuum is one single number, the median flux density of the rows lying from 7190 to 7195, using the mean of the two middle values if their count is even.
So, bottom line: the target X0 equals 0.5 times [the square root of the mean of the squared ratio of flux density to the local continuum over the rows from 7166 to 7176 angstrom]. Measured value 0.560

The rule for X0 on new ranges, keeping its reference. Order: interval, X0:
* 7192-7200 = 0.544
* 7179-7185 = 0.546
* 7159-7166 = 0.559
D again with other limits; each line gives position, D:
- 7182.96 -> 27.01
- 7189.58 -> 26.73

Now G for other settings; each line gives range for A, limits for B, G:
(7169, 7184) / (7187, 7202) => 4.4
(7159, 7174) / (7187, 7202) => 4.4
